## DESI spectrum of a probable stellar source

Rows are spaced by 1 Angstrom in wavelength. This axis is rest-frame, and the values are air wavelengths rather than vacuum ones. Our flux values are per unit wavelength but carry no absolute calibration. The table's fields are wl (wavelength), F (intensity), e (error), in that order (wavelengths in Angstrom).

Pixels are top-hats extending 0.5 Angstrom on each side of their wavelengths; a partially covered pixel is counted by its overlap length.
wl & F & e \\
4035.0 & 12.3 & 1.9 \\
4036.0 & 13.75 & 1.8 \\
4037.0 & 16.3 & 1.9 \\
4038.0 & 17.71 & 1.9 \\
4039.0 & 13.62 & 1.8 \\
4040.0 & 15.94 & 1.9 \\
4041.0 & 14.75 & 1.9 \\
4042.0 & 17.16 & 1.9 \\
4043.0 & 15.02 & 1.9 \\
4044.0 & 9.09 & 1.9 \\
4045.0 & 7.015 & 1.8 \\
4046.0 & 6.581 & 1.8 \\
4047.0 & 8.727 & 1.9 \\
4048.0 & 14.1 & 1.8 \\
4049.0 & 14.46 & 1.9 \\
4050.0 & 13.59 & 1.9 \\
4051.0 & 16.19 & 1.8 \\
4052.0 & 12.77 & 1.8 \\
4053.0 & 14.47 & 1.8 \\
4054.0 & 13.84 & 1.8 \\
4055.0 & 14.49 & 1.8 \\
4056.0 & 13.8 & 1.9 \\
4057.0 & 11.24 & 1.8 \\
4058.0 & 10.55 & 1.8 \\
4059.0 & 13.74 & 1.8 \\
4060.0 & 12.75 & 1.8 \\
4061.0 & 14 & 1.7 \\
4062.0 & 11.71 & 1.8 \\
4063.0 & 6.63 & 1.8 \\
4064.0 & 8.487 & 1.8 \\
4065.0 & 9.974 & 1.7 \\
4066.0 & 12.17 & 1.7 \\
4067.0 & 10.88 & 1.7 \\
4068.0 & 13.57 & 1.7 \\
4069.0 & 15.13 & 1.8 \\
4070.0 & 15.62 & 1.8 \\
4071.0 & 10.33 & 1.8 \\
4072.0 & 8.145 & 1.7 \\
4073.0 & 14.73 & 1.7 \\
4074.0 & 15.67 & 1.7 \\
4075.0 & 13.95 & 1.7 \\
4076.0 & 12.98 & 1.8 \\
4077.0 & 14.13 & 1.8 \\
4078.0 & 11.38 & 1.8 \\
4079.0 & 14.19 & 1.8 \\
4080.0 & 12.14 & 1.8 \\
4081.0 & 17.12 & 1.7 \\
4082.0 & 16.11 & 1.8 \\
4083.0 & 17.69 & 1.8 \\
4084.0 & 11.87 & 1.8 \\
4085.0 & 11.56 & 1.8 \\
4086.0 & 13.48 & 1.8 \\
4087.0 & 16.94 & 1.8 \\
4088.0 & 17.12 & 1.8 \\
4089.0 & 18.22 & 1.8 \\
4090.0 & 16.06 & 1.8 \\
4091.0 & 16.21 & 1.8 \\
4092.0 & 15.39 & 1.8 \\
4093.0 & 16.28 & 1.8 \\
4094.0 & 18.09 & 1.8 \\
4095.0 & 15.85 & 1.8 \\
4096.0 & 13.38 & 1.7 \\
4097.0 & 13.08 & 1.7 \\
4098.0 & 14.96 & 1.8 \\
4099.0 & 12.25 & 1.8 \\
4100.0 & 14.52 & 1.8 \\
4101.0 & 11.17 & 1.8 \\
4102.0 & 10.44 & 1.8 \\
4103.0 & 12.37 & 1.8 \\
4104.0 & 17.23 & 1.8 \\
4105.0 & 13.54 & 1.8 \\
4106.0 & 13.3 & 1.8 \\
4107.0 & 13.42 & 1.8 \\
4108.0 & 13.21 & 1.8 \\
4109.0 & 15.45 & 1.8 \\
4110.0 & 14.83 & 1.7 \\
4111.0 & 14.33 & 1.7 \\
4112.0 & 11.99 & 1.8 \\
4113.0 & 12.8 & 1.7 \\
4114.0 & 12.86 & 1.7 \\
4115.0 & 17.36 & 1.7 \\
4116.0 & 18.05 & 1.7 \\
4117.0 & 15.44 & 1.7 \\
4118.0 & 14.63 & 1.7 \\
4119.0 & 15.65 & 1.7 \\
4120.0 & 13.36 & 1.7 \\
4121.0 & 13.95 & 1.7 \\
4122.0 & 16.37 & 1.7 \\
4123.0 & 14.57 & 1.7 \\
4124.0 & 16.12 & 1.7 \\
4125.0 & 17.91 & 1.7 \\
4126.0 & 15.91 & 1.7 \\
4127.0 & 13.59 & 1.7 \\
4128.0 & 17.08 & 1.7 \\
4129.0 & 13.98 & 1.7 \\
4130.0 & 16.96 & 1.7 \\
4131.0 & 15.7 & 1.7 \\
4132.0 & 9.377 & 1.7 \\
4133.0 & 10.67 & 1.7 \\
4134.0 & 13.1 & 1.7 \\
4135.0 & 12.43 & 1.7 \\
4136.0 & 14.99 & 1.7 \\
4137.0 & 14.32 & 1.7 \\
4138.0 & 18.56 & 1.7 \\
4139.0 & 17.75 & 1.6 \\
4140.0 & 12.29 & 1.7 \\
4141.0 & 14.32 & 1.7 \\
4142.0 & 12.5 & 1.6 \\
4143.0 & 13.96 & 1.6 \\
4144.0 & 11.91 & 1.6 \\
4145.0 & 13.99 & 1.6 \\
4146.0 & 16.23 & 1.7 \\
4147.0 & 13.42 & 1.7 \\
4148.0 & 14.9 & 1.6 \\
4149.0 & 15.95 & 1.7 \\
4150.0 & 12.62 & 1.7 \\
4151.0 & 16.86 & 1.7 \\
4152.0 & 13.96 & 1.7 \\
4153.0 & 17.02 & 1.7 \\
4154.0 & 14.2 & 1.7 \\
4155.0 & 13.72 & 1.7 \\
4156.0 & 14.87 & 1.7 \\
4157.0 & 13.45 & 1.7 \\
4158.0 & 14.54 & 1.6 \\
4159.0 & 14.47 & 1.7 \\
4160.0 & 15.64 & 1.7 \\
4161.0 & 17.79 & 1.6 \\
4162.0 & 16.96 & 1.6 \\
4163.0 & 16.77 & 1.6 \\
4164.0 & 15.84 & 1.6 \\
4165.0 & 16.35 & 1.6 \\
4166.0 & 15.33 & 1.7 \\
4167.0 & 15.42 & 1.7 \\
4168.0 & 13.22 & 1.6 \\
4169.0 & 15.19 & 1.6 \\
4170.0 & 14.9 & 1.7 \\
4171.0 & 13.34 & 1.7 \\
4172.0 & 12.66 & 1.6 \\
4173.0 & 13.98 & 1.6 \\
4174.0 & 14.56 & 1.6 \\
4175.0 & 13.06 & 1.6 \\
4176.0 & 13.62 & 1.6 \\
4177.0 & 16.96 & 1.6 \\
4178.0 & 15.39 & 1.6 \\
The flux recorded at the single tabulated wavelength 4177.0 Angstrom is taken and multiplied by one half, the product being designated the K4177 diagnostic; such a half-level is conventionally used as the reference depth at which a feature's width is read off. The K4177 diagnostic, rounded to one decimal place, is 8.5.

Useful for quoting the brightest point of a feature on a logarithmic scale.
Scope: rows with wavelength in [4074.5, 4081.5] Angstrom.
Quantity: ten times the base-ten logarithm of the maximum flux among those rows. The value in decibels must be 12.34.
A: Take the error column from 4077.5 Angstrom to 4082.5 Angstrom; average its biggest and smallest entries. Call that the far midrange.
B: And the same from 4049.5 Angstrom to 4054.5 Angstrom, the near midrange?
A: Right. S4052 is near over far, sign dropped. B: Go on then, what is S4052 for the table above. 1.06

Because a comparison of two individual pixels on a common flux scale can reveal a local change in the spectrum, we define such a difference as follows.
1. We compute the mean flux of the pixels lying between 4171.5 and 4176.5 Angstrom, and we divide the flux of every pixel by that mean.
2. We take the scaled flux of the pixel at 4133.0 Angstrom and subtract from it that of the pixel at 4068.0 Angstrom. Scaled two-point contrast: -0.21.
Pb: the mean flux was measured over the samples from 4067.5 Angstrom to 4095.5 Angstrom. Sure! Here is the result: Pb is 14.6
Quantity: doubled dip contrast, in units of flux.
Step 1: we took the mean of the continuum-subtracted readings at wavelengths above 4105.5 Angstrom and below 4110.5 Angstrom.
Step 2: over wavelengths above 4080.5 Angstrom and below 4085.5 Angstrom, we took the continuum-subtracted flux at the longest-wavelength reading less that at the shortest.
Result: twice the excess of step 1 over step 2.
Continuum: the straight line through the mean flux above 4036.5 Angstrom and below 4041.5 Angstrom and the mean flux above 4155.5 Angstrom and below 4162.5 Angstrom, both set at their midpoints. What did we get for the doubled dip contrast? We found 8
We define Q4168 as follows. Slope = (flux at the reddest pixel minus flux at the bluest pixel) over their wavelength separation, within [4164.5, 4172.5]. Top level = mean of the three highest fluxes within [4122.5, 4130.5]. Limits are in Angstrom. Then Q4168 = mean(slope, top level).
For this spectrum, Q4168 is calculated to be 8.4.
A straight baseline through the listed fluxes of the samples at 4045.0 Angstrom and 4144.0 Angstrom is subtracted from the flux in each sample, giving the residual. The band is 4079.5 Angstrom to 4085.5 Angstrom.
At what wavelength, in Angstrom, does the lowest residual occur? 4085.0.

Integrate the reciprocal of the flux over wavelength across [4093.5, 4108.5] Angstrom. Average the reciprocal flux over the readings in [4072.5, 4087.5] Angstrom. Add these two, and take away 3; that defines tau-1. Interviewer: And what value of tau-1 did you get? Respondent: -1.82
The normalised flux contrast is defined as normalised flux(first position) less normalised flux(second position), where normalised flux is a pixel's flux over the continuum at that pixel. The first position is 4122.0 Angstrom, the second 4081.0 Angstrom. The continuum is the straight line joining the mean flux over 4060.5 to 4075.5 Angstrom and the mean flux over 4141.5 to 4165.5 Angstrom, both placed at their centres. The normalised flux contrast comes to -0.19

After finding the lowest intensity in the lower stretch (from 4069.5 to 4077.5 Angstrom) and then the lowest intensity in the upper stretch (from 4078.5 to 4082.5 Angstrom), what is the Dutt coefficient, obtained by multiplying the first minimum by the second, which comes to 99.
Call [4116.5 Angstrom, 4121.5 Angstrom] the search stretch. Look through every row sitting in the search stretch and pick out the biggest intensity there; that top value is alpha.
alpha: 15.65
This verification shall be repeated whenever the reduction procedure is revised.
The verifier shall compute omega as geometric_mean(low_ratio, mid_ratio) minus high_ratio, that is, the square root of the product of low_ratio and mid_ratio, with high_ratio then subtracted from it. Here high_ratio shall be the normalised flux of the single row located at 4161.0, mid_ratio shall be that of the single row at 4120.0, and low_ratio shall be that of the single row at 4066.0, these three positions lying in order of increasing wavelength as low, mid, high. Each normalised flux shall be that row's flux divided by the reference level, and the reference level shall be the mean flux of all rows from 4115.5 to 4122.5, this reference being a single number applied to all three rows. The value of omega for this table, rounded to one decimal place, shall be -0.3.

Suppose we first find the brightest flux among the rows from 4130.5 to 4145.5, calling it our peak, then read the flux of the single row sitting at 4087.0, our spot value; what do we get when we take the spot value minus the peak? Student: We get -1.6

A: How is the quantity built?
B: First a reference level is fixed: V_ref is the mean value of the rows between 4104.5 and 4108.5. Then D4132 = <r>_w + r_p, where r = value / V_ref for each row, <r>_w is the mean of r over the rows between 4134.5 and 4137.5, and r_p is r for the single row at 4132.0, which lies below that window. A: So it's 1.7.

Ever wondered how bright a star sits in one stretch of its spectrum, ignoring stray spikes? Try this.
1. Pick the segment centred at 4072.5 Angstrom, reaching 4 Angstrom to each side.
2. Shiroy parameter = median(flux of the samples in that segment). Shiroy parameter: 14.3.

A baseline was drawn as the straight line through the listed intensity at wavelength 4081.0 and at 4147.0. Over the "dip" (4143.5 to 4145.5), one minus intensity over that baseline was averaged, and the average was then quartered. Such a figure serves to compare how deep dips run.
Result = 0.01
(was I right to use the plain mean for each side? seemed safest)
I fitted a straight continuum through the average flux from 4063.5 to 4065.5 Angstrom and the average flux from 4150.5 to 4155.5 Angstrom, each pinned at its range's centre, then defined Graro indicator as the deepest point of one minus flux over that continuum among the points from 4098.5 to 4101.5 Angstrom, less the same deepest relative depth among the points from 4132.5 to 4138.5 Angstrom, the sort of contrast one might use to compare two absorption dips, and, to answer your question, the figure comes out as -0.18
